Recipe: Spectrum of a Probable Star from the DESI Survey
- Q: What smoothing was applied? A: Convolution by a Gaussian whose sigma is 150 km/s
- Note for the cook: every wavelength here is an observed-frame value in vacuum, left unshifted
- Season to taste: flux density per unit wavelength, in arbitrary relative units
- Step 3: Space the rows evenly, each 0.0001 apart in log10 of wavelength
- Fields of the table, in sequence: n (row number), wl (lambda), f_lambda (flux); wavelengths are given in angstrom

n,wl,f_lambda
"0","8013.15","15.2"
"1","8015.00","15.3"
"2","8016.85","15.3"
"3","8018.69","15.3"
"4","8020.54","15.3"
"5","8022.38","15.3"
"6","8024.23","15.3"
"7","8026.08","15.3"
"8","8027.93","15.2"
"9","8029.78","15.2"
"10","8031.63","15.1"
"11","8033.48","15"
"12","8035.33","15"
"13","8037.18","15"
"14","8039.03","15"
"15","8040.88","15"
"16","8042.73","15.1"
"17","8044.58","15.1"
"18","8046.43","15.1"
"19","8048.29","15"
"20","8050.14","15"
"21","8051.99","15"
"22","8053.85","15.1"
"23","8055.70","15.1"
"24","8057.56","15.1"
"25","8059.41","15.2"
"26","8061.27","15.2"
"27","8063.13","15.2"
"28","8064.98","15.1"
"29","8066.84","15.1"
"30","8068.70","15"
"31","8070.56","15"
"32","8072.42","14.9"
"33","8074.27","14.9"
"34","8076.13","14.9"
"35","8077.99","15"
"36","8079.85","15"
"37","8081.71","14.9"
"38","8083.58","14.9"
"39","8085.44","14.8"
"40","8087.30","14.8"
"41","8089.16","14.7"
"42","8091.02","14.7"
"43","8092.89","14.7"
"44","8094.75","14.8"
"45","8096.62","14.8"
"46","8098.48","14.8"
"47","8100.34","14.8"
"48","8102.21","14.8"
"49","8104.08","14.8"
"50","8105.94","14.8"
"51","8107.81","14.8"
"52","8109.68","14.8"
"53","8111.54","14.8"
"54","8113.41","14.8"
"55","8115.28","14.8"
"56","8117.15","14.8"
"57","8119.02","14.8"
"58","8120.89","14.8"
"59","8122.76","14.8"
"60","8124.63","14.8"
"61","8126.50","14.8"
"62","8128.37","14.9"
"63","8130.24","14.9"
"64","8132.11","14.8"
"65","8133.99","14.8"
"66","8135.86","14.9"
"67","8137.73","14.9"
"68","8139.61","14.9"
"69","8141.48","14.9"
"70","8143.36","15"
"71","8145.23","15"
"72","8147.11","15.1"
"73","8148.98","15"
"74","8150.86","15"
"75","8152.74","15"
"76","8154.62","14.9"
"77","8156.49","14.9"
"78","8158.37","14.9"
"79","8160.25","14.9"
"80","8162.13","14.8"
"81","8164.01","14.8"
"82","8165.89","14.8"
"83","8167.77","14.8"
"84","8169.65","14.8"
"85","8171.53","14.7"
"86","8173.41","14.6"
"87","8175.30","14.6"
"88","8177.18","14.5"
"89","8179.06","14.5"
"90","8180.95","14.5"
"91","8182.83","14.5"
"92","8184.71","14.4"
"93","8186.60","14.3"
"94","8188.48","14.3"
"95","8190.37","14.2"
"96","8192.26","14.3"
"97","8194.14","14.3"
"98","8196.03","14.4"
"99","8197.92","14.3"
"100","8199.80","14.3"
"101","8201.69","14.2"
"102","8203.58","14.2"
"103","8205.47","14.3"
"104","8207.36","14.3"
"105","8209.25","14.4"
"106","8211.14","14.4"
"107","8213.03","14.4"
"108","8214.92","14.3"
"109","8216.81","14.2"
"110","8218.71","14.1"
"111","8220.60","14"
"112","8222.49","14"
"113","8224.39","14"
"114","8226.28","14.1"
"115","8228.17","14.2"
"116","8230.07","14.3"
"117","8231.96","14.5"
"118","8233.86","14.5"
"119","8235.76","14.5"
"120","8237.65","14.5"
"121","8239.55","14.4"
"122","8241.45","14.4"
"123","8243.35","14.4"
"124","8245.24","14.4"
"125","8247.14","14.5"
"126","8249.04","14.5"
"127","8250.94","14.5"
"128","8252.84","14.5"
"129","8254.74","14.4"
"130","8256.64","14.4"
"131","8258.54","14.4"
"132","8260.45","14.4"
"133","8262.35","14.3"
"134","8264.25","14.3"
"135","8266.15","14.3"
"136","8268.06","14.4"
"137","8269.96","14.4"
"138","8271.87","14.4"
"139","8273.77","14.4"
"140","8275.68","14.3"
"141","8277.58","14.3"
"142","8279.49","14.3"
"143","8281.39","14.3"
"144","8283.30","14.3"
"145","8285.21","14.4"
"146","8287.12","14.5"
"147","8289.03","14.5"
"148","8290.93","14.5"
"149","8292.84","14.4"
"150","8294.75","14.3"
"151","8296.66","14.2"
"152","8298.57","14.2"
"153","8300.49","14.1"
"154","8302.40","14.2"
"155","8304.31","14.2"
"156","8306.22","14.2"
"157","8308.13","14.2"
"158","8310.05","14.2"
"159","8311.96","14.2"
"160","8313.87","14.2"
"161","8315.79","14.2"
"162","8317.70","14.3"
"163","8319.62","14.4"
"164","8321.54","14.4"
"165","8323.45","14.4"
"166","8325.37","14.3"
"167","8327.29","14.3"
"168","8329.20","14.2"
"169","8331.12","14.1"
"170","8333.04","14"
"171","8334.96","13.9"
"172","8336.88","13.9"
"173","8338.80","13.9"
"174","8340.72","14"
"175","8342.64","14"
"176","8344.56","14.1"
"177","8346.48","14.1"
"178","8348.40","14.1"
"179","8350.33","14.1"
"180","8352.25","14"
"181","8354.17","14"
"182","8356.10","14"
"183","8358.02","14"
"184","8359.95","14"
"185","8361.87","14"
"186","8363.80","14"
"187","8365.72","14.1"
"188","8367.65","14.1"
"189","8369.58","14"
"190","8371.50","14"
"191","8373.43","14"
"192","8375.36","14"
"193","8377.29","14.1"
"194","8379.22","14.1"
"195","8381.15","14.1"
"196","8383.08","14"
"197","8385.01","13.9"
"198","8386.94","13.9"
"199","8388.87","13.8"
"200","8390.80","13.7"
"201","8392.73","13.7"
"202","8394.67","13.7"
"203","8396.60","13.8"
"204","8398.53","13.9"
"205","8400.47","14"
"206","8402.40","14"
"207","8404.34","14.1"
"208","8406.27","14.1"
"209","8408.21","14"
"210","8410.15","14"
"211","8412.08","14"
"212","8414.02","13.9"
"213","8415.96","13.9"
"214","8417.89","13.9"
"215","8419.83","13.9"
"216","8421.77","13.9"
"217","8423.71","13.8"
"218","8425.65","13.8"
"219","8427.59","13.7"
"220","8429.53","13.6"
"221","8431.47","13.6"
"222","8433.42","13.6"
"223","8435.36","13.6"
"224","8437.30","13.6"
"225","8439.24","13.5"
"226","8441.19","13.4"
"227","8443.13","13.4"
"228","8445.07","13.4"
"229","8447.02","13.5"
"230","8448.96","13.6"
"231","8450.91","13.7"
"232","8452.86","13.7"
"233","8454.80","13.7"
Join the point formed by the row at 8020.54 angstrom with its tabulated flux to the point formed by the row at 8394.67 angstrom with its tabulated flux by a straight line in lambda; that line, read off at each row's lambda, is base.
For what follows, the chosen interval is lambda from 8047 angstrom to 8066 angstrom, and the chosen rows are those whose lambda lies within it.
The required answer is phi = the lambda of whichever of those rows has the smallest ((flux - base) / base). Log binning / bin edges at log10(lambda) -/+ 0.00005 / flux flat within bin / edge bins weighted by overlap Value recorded 8048.29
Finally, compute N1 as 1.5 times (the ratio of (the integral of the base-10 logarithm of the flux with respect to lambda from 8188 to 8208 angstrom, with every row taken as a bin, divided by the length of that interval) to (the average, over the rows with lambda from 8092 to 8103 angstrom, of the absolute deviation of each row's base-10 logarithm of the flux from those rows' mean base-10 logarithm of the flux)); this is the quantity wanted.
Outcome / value 2117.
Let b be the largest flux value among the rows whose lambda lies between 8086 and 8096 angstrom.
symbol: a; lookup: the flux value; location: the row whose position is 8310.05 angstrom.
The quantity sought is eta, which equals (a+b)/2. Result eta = 14.5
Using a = 14.2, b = 14.8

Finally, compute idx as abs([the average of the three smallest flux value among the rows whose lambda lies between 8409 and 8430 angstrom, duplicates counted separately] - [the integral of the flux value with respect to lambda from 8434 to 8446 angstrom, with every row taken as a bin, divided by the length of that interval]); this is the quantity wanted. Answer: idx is 0.2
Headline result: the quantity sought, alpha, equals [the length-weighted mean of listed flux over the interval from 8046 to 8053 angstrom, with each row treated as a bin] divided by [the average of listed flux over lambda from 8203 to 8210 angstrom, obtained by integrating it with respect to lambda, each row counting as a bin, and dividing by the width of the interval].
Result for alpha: 1.050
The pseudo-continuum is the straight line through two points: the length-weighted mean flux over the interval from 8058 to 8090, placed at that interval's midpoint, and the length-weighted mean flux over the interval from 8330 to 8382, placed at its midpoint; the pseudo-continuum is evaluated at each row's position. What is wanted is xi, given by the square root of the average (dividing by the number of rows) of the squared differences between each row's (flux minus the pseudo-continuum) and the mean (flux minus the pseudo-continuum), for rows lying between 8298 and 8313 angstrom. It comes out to 0.04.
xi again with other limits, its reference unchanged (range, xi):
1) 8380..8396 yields 0.13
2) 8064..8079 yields 0.07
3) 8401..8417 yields 0.06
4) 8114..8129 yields 0.04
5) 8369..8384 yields 0.06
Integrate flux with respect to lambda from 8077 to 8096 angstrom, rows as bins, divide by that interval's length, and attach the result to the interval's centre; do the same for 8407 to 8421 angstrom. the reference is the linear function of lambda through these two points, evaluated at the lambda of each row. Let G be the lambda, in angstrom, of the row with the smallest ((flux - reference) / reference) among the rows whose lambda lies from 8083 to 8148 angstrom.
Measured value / 8089.16 angstrom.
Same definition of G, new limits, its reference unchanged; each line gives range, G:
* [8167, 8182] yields 8177.18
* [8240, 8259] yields 8241.45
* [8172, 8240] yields 8220.60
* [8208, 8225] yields 8220.60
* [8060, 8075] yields 8072.42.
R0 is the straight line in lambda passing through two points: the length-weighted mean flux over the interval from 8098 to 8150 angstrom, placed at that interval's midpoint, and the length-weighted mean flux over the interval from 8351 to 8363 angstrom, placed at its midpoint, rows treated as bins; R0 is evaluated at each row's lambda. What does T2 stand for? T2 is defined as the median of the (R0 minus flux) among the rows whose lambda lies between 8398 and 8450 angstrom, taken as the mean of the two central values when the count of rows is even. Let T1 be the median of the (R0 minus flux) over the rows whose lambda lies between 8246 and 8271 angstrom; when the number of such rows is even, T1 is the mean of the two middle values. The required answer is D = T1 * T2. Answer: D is 0.002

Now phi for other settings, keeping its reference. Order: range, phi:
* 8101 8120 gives 8102.21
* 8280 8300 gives 8296.66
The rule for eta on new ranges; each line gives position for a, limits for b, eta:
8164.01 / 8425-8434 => 14.3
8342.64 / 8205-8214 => 14.2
